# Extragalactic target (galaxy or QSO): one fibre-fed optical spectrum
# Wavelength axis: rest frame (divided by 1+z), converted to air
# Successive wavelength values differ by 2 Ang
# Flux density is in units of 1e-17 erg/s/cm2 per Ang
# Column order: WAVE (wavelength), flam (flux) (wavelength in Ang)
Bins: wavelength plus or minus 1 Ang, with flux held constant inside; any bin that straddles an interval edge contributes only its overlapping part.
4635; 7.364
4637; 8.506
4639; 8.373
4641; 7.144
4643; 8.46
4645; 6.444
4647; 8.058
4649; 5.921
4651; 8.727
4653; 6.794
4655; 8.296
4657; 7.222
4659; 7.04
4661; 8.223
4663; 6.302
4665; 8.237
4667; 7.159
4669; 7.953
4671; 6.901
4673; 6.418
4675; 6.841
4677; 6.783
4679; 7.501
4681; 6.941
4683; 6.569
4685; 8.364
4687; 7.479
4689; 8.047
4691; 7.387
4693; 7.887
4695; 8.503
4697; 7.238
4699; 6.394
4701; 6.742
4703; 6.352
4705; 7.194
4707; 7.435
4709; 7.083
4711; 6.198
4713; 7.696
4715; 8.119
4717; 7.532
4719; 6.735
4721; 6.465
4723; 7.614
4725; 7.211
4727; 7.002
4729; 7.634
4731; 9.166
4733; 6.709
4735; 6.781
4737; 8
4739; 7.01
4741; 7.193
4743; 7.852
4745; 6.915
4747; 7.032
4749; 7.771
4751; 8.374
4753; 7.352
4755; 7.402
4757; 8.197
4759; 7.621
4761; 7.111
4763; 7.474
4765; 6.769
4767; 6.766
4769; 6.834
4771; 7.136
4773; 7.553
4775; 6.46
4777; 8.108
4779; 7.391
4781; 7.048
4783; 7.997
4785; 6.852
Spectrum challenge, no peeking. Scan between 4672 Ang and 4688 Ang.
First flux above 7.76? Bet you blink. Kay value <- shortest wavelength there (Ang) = 4685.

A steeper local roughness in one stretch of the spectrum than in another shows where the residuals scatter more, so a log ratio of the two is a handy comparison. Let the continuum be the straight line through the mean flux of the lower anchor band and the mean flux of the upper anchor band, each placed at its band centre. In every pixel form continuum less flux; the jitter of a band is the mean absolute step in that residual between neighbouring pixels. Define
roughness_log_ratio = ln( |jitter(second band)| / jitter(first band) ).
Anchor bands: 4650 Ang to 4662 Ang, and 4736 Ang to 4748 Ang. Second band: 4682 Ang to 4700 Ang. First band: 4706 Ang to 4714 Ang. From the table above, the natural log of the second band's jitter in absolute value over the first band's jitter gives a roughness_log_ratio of -0.02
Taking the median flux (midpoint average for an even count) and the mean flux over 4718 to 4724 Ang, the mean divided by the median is 1.03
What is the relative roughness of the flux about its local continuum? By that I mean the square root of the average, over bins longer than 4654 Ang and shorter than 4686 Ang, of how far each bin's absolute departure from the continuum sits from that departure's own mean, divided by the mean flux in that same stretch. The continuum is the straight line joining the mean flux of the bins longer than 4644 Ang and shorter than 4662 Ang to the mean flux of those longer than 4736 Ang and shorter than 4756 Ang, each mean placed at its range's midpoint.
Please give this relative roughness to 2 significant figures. 0.069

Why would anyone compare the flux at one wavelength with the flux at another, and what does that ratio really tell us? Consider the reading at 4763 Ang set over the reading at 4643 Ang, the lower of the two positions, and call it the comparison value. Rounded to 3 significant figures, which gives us 0.883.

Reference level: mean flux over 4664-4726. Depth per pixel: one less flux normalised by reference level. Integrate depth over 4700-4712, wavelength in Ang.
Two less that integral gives 1.30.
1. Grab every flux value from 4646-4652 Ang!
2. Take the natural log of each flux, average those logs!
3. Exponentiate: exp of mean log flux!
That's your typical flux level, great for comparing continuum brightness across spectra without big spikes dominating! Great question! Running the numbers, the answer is 7.5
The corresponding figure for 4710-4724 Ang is 7.2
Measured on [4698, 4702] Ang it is 6.6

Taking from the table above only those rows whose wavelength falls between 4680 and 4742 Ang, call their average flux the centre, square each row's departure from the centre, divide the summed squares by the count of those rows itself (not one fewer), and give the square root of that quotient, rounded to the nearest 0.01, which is 0.68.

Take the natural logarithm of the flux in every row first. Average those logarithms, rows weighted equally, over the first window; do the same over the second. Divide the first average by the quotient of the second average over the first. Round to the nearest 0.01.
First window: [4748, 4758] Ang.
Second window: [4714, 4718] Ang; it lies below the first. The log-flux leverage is 2.05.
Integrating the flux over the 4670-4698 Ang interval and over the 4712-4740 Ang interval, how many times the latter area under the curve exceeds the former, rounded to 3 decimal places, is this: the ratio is 1.008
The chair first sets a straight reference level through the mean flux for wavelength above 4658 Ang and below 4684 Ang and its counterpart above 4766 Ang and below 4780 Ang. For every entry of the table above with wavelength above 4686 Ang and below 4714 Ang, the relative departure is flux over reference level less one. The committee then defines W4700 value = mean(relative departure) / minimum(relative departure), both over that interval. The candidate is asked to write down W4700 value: -0.11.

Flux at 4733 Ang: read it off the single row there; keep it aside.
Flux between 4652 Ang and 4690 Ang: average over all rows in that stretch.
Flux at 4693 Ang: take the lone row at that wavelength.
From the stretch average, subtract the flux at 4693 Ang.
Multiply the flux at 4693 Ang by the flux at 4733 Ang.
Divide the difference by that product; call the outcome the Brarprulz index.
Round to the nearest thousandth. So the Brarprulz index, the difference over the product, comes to -0.011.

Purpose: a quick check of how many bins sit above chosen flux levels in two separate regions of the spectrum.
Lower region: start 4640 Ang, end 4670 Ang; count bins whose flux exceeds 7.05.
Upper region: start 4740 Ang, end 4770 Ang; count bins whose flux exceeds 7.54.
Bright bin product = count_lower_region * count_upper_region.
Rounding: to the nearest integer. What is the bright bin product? 50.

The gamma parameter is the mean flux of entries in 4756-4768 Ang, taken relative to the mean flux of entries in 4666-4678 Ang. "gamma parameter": 1.045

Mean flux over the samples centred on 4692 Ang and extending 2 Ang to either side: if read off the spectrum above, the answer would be 7.64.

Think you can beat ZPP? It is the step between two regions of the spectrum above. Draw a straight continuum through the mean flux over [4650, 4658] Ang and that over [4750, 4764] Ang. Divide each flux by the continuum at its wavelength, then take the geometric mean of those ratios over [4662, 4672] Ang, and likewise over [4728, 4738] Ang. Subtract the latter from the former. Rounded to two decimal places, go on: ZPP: -0.05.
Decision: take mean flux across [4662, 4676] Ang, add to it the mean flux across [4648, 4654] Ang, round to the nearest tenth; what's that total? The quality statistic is 14.3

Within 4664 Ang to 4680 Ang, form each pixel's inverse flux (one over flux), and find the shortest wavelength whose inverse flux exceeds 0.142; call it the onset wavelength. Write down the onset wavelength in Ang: 4671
